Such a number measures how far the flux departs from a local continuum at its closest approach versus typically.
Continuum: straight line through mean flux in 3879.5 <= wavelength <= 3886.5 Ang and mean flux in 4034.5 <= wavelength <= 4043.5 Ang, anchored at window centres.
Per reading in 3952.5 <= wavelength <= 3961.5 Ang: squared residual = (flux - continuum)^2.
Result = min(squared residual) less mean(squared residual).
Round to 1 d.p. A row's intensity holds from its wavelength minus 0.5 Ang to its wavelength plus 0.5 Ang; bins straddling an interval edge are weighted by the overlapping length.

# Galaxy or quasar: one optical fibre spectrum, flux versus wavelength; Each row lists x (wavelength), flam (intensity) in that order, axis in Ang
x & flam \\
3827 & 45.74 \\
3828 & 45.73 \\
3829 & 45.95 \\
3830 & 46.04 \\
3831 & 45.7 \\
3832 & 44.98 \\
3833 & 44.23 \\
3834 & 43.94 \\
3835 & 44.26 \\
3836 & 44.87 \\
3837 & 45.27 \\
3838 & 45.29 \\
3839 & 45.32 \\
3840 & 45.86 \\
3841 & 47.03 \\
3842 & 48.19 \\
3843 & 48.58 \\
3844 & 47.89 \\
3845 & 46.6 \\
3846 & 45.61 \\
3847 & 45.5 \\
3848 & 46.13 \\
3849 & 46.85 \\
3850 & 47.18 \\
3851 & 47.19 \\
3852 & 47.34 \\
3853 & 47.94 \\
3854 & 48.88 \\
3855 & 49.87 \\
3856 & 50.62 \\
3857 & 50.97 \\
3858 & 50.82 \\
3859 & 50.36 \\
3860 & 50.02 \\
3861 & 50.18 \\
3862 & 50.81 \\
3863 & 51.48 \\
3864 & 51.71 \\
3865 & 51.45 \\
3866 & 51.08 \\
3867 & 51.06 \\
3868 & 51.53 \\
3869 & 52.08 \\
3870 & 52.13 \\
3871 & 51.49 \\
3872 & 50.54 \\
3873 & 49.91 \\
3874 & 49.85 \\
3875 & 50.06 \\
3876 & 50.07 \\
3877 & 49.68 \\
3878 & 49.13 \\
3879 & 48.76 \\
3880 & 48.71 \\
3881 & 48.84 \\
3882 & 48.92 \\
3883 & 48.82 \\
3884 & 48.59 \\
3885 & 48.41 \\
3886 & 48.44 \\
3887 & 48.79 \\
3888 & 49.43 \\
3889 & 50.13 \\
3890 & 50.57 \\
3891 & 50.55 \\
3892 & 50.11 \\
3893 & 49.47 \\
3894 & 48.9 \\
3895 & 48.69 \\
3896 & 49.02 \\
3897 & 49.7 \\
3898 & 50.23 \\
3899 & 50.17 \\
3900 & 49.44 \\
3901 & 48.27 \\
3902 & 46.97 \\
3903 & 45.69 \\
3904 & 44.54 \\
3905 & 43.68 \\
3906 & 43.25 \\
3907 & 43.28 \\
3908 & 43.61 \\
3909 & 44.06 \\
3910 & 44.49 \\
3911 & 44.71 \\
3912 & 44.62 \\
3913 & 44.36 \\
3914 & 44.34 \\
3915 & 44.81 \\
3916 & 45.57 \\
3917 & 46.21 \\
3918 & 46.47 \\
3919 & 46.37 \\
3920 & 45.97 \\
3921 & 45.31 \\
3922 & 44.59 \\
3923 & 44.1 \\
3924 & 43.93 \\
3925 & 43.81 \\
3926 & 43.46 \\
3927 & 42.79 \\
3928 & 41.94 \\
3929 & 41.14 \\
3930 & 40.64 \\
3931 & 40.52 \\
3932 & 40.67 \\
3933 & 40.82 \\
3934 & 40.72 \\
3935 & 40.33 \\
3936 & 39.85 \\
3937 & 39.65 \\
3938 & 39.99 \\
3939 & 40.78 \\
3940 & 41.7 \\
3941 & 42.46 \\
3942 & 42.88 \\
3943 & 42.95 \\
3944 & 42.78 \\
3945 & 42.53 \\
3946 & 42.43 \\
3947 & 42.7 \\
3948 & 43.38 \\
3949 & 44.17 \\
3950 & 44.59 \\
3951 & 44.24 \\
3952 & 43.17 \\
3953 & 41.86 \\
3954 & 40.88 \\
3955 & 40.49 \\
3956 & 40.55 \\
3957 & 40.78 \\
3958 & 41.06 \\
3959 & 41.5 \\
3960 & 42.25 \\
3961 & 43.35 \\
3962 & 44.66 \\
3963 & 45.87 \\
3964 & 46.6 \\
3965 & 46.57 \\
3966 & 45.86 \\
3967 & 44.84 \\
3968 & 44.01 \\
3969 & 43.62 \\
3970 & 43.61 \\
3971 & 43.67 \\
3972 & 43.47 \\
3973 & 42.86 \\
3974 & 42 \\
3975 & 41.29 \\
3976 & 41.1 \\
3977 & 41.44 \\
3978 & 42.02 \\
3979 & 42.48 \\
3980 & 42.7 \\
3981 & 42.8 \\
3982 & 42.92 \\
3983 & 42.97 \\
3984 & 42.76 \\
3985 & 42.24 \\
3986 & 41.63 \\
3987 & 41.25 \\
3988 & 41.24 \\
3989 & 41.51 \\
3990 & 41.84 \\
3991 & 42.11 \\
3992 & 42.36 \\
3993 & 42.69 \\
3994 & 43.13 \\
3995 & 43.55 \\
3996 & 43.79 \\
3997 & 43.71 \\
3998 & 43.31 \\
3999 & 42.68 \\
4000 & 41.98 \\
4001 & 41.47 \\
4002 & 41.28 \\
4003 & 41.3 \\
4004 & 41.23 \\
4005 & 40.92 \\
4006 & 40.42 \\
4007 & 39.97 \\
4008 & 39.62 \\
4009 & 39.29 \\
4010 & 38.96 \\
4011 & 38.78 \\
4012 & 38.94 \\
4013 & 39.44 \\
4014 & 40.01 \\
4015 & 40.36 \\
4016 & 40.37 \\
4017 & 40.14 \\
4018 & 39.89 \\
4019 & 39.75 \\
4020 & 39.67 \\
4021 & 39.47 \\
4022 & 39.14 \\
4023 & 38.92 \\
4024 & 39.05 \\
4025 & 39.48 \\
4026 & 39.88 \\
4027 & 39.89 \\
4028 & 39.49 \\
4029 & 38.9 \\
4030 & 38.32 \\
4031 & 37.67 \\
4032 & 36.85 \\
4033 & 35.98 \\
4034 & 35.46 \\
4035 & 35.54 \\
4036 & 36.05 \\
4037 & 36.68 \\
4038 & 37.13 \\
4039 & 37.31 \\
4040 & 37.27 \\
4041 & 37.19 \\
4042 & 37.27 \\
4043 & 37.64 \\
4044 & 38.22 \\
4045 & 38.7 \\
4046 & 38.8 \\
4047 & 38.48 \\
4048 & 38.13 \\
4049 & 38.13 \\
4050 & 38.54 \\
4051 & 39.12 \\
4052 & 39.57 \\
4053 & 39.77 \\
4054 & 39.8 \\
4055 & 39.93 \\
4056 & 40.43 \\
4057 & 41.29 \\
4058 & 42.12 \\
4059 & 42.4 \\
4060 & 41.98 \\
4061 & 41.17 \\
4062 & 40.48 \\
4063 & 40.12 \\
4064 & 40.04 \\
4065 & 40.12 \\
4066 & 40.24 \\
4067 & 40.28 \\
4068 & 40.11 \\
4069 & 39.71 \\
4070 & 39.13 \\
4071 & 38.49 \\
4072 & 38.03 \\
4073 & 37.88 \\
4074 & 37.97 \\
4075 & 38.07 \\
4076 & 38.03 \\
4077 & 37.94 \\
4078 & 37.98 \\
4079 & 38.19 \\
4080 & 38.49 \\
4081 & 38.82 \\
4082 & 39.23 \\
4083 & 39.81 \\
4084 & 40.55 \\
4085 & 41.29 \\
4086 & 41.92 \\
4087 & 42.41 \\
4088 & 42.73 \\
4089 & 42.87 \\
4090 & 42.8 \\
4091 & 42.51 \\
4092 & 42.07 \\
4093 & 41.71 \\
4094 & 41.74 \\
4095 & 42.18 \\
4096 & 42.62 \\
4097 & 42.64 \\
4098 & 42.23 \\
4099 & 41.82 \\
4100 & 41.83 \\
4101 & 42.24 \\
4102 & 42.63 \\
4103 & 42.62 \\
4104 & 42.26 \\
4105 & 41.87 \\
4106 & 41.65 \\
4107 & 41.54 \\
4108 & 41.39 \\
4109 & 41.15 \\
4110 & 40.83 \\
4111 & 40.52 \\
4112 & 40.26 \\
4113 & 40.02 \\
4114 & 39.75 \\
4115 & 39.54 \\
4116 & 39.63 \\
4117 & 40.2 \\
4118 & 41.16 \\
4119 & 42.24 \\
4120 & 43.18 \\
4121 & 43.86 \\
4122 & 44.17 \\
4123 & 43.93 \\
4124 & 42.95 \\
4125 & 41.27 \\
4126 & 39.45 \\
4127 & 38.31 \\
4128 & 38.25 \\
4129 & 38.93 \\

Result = -3.5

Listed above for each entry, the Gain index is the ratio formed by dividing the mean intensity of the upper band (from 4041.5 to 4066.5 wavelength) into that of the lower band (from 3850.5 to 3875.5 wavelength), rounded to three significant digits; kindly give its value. 1.27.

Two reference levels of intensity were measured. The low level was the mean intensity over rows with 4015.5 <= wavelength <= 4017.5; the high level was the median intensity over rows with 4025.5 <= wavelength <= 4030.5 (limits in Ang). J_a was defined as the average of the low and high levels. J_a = 39.9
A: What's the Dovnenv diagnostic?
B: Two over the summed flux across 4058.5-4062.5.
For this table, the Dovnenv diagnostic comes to 0.0120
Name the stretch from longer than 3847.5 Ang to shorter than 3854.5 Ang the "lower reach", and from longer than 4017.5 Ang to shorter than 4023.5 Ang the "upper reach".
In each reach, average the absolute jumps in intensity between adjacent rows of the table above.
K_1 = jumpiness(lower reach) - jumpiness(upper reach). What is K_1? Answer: 0.3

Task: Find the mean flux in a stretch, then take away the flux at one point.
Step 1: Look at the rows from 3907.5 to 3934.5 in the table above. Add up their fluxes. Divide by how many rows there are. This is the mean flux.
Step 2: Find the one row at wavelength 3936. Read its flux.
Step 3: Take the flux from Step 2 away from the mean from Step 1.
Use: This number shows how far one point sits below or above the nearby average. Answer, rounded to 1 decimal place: 3.9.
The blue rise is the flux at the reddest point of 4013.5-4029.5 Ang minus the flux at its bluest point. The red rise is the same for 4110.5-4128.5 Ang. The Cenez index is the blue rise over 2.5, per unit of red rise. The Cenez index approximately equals 0.20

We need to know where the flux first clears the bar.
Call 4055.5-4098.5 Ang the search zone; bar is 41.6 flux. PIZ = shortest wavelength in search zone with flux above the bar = 4058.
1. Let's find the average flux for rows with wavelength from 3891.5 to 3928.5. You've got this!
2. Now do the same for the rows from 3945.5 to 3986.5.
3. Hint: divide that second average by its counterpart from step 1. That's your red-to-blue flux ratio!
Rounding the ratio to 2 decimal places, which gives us 0.94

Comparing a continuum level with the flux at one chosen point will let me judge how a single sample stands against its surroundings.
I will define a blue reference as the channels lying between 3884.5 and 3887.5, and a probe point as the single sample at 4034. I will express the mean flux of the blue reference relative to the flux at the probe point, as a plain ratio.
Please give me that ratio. 1.37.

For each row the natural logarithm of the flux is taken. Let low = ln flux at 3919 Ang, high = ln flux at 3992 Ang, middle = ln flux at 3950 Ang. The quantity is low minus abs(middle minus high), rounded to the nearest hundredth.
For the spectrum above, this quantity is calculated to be 3.79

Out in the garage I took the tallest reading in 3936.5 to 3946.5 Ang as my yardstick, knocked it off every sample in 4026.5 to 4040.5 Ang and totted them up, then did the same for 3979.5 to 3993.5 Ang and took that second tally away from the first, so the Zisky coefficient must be -68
